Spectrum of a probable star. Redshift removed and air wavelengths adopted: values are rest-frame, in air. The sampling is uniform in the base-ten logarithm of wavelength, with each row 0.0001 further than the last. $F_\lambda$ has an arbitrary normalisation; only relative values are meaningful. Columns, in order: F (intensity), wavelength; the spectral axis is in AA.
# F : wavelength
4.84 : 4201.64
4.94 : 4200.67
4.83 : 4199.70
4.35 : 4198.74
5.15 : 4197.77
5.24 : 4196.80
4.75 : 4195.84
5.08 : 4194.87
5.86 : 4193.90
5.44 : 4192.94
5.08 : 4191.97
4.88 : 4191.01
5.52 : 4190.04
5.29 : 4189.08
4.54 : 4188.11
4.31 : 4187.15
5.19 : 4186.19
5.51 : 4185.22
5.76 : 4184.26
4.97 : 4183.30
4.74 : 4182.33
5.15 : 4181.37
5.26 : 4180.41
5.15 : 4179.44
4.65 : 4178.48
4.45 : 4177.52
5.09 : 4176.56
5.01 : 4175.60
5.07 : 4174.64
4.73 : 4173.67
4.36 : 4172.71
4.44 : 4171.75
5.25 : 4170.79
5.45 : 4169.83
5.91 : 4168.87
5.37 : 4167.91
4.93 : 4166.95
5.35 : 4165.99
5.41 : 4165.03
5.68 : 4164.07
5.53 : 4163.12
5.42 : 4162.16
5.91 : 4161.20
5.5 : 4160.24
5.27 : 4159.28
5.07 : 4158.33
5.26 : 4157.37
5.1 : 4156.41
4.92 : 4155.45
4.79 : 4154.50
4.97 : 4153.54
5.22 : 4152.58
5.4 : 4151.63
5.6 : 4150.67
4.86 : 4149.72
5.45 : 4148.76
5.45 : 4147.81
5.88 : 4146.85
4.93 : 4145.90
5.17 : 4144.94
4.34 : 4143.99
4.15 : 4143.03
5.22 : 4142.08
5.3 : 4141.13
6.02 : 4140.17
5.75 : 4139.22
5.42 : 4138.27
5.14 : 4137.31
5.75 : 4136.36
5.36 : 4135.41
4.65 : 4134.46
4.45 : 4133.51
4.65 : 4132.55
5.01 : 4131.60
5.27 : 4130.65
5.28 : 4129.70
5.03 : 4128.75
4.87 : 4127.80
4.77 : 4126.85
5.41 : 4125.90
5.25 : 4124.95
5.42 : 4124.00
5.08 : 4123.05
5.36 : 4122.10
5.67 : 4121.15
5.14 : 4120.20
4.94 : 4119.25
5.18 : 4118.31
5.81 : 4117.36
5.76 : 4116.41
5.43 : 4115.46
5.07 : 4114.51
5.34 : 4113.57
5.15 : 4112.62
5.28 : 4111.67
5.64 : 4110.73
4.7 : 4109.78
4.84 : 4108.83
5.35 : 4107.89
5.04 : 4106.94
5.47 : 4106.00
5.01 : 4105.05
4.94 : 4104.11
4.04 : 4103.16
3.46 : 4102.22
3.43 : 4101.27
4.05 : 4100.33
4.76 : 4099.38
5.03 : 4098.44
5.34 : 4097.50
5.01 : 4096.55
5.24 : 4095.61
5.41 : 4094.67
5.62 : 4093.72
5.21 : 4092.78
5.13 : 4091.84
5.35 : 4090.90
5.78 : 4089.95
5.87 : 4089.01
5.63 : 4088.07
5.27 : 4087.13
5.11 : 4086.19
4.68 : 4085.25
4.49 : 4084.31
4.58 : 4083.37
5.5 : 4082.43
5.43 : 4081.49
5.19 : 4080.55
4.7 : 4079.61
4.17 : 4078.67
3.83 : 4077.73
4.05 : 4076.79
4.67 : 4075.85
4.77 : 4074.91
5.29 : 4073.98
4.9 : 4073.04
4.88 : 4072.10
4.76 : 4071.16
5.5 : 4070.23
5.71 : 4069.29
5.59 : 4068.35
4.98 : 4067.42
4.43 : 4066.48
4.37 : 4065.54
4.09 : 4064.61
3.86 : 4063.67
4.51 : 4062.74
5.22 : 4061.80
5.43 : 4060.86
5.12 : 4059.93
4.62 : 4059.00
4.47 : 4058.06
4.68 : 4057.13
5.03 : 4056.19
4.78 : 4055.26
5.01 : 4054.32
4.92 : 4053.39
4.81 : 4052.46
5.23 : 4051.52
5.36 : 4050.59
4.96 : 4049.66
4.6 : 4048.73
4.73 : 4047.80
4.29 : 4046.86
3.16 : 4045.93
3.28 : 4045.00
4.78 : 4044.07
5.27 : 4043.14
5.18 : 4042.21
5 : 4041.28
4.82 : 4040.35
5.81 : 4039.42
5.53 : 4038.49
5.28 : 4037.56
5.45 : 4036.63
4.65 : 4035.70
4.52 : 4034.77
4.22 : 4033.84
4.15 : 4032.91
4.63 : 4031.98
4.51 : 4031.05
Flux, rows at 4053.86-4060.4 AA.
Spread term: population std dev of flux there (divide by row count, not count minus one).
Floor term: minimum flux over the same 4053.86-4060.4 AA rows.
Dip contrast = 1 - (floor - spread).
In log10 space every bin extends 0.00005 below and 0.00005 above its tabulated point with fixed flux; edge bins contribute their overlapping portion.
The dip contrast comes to -3.2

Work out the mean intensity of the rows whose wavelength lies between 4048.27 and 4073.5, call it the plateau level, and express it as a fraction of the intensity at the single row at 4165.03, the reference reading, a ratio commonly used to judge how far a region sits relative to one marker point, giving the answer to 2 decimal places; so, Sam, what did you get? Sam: 0.90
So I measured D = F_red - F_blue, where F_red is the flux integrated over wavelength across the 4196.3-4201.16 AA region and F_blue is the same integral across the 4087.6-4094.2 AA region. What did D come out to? -13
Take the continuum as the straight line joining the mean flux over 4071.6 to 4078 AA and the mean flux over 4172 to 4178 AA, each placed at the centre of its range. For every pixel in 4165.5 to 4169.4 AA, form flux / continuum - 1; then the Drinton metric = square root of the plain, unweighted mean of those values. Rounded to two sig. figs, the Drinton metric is 0.36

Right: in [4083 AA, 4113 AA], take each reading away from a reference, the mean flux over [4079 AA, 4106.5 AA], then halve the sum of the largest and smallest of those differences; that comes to 0.34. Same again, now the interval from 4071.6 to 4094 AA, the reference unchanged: 0.14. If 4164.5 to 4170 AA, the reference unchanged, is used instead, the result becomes -0.43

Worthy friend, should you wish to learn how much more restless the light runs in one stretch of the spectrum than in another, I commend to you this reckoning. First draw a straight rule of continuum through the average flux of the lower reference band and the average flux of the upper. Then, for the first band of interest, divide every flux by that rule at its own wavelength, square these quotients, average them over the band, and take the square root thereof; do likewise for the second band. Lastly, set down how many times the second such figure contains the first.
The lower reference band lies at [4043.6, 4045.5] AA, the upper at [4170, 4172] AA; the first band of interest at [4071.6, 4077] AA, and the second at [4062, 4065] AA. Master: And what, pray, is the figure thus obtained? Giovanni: 0.89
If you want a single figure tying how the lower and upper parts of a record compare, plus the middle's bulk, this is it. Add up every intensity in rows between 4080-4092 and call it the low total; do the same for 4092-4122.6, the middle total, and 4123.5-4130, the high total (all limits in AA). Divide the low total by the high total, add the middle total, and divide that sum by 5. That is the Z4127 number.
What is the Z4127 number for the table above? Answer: 33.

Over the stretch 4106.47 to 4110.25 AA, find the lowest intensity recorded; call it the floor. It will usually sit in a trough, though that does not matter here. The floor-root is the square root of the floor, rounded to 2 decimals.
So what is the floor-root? 2.17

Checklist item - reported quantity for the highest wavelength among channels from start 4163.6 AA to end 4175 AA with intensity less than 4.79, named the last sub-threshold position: 4173.67 AA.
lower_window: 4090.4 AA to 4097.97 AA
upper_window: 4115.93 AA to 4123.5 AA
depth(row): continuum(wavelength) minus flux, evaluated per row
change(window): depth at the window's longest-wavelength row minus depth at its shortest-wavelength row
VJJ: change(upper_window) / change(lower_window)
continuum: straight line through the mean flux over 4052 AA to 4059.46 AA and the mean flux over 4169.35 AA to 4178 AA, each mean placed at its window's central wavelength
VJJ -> 47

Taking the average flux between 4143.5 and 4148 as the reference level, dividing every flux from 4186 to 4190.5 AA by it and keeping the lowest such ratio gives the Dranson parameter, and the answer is 0.84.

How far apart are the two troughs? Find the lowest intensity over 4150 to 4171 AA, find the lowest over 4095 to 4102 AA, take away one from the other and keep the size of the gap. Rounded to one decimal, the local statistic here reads 1.4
